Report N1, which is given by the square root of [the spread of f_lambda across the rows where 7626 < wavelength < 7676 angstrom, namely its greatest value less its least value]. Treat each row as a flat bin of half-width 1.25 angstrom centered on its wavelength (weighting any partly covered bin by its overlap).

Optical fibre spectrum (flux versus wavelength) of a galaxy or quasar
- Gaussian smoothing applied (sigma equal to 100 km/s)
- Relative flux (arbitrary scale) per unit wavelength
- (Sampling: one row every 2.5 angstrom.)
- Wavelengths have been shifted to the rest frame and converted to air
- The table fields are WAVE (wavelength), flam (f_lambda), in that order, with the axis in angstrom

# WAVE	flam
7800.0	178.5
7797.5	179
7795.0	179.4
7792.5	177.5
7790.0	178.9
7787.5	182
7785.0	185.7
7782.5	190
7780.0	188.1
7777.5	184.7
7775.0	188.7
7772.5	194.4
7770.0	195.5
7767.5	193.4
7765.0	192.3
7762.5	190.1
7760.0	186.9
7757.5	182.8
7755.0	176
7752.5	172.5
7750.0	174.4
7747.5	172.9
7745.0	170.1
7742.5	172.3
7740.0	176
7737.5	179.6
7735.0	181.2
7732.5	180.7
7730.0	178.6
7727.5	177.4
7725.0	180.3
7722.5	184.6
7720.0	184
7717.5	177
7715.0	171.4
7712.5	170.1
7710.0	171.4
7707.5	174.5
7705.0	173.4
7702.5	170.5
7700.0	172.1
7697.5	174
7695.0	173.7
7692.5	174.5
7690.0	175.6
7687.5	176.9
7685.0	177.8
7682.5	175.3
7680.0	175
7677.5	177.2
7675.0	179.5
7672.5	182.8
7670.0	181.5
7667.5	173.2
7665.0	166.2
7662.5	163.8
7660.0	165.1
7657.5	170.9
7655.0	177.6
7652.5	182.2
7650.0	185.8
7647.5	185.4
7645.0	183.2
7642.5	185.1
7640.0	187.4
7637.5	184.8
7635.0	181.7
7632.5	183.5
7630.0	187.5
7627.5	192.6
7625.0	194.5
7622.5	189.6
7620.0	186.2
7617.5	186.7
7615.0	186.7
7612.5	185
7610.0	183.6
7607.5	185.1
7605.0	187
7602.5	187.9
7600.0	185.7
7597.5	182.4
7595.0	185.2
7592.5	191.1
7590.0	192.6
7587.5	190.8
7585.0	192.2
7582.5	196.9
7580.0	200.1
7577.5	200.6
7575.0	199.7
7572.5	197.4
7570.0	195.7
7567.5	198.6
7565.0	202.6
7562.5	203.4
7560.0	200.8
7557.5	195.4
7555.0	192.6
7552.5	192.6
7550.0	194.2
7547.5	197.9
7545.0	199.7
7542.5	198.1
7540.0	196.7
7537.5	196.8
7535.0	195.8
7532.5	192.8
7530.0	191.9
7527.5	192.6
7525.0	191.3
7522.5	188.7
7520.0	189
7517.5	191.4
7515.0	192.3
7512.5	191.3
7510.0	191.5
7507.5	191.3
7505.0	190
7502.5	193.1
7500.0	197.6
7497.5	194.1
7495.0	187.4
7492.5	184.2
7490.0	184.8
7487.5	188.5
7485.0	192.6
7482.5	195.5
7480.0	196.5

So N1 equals 5.4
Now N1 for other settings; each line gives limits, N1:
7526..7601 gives 4.6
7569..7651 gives 4.3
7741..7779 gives 5.0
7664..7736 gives 4.3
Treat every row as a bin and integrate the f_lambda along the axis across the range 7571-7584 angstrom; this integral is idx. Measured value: 2584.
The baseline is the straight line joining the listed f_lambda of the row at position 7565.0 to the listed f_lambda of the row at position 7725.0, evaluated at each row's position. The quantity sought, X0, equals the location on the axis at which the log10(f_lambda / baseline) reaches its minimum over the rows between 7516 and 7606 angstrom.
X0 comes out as 7520.0 angstrom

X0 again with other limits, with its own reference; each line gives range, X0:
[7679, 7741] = 7702.5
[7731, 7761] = 7745.0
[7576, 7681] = 7662.5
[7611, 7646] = 7635.0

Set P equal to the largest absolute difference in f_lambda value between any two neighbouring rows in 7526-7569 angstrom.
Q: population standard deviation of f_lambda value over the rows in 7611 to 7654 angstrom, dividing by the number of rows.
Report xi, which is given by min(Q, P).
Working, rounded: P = 5.4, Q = 3.3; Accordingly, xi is 3.3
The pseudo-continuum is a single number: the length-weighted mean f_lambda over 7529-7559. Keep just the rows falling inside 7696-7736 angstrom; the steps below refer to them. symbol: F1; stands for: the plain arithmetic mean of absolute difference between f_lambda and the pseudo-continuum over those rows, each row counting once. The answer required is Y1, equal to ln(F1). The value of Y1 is 3.0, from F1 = 19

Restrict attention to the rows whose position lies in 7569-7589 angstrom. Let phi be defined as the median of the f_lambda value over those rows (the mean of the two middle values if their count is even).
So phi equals 197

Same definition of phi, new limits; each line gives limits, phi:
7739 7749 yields 173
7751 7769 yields 187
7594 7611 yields 185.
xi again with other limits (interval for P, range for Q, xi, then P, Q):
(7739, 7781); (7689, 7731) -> 4.2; 6.8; 4.2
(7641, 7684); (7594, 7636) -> 3.2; 8.3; 3.2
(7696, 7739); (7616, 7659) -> 5.2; 7.0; 5.2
